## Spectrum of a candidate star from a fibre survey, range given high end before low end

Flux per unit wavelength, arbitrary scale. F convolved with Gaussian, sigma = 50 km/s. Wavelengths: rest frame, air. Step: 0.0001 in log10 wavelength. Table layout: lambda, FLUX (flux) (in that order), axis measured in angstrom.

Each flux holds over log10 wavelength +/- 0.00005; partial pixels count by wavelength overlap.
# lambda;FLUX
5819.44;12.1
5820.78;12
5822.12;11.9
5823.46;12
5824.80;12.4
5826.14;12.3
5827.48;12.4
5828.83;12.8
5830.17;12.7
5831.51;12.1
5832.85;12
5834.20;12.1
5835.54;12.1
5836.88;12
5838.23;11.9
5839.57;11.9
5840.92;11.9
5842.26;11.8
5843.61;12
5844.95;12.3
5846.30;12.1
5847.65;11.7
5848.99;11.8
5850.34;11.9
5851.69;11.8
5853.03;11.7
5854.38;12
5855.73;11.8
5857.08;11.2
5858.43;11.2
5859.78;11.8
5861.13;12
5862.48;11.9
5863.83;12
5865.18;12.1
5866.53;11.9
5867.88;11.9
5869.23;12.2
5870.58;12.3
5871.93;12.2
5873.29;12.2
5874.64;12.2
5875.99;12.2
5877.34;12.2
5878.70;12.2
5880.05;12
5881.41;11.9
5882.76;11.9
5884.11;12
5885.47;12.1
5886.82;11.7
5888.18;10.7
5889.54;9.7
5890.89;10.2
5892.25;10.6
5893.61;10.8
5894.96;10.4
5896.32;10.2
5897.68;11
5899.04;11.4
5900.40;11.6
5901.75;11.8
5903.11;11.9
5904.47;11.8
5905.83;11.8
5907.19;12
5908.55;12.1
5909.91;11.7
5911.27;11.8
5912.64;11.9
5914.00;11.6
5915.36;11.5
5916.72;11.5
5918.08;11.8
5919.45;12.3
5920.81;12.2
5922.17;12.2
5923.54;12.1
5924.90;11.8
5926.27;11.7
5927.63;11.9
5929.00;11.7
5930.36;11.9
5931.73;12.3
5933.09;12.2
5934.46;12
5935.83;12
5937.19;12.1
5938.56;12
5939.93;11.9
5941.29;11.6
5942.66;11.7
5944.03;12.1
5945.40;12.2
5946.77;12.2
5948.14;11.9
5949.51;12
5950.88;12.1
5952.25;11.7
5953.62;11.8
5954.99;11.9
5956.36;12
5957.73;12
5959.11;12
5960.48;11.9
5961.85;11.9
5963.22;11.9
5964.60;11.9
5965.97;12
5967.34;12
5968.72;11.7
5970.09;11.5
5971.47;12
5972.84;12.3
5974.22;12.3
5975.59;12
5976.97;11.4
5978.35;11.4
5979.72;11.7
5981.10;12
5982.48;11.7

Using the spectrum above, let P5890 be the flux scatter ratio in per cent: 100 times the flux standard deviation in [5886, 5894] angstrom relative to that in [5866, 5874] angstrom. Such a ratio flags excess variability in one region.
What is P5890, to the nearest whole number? 388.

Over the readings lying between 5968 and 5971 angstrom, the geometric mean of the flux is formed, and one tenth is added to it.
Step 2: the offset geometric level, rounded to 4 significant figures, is 11.70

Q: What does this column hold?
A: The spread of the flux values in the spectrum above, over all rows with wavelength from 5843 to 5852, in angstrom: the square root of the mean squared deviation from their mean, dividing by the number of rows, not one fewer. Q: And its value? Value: 0.19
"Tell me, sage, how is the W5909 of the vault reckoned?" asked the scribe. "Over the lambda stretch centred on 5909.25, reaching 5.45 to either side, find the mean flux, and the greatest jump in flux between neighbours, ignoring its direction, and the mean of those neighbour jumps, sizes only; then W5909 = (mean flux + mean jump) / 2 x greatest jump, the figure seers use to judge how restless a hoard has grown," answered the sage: 2.4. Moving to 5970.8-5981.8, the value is 3.6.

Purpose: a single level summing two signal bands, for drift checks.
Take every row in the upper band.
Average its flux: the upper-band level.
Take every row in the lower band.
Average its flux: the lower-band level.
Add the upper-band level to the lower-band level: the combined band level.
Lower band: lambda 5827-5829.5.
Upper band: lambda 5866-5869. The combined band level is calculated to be 24.5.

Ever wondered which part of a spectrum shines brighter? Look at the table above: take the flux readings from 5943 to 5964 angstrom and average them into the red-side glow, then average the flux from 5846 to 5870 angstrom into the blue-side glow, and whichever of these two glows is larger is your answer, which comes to 12.0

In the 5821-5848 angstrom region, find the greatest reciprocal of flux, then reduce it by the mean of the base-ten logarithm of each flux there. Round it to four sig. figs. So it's -0.9979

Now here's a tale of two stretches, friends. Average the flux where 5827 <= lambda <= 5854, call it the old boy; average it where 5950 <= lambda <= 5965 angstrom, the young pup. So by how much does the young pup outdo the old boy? -0.13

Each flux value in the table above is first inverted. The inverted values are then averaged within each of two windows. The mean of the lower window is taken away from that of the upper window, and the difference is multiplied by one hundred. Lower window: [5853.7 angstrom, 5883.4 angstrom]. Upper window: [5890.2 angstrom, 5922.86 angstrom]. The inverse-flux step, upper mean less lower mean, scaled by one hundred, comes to 0.36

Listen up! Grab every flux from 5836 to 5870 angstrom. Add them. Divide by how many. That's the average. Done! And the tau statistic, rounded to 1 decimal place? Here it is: 11.9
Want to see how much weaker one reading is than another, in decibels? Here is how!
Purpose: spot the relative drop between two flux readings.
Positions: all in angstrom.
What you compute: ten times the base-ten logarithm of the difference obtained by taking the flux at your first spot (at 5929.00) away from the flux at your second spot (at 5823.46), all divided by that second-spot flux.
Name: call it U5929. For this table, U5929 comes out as -16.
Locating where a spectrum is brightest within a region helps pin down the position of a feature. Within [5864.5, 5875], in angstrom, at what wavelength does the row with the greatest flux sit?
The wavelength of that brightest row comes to 5870.58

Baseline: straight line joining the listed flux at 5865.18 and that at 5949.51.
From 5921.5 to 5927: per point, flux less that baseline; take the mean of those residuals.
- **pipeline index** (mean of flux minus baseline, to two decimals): -0.08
